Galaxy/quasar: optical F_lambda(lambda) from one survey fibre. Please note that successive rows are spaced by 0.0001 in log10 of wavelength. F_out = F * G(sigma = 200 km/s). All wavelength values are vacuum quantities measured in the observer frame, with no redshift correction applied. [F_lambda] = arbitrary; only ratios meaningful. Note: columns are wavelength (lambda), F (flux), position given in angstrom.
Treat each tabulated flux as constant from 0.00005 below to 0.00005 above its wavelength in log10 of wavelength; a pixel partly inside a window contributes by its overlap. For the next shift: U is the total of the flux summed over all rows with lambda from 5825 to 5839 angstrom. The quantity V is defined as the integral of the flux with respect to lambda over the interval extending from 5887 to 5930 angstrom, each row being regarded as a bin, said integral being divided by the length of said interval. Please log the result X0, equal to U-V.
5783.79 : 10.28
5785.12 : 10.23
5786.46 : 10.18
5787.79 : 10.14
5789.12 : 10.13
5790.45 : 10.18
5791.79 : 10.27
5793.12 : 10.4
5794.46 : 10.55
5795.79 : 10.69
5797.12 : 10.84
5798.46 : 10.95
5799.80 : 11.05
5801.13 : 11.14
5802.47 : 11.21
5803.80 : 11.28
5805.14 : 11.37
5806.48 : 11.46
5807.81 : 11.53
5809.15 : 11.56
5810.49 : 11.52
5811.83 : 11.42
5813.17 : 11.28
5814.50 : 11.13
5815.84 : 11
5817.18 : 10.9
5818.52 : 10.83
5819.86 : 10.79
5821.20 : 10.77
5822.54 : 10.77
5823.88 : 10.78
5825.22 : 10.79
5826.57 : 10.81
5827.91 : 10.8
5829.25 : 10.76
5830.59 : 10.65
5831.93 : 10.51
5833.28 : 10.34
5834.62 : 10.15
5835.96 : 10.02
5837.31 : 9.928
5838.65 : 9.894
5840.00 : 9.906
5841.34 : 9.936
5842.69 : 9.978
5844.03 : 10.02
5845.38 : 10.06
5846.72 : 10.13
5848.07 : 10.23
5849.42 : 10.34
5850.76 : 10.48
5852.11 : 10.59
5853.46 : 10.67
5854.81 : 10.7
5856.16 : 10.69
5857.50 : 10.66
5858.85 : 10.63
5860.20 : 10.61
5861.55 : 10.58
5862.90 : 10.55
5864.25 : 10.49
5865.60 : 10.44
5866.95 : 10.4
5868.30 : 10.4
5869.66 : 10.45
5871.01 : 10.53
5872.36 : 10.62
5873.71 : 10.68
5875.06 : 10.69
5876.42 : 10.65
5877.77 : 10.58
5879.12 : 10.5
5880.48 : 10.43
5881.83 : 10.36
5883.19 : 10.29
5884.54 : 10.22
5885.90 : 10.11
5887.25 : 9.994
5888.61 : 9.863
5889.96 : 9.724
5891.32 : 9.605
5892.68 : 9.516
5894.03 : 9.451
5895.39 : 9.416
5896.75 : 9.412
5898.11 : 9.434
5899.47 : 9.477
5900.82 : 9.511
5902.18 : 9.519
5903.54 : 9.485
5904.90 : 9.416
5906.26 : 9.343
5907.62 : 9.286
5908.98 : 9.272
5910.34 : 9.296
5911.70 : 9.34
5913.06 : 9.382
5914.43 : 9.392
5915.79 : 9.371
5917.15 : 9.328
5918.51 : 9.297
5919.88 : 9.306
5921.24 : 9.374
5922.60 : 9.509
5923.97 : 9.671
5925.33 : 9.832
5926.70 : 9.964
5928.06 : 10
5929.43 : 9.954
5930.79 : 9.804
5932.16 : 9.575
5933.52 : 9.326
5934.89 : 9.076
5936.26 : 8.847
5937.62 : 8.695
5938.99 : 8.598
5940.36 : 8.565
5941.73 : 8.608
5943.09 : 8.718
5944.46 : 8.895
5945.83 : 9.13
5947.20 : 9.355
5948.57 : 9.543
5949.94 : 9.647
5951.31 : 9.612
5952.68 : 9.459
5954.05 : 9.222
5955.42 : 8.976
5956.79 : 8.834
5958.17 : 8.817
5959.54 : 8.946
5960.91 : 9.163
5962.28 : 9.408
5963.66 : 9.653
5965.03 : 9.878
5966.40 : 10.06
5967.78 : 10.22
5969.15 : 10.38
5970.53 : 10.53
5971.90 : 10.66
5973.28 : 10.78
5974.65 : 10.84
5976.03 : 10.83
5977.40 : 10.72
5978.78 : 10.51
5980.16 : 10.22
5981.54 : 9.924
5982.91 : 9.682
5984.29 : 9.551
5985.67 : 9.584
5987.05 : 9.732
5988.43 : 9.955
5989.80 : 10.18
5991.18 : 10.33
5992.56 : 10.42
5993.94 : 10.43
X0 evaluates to 105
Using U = 115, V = 9.5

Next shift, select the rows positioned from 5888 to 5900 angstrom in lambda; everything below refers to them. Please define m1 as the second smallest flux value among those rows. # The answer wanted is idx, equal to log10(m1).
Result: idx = 0.974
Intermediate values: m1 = 9.416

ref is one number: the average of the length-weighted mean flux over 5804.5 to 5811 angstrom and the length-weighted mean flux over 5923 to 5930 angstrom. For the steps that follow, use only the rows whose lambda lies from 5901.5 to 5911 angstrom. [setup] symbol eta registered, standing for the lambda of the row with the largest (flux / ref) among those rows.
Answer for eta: 5902.18 angstrom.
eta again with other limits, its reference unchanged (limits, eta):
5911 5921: 5914.43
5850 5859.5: 5854.81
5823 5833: 5826.57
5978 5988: 5978.78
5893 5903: 5902.18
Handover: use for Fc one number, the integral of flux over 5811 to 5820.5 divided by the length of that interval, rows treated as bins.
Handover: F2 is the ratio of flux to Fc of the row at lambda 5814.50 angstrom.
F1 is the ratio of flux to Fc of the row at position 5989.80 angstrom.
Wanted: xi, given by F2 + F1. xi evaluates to 1.93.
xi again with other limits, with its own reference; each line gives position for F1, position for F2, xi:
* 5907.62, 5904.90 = 1.69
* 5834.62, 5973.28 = 1.89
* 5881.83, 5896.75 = 1.79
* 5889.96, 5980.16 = 1.80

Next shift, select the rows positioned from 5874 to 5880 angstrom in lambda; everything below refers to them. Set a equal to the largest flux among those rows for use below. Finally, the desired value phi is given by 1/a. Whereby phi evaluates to 0.0935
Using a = 10.69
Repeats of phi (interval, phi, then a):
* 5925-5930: 0.1000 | 10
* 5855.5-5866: 0.0935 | 10.69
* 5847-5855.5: 0.0935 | 10.7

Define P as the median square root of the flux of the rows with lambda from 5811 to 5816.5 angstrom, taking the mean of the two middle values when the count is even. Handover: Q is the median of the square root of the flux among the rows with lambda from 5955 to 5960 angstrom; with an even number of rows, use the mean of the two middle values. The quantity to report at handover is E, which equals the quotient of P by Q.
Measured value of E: 1.12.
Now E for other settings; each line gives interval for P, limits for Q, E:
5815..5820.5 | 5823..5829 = 1.00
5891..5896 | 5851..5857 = 0.94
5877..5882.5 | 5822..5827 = 0.99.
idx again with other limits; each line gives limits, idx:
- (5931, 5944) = 0.934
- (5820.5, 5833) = 1.027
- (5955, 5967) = 0.946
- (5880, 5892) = 0.988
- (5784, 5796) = 1.006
